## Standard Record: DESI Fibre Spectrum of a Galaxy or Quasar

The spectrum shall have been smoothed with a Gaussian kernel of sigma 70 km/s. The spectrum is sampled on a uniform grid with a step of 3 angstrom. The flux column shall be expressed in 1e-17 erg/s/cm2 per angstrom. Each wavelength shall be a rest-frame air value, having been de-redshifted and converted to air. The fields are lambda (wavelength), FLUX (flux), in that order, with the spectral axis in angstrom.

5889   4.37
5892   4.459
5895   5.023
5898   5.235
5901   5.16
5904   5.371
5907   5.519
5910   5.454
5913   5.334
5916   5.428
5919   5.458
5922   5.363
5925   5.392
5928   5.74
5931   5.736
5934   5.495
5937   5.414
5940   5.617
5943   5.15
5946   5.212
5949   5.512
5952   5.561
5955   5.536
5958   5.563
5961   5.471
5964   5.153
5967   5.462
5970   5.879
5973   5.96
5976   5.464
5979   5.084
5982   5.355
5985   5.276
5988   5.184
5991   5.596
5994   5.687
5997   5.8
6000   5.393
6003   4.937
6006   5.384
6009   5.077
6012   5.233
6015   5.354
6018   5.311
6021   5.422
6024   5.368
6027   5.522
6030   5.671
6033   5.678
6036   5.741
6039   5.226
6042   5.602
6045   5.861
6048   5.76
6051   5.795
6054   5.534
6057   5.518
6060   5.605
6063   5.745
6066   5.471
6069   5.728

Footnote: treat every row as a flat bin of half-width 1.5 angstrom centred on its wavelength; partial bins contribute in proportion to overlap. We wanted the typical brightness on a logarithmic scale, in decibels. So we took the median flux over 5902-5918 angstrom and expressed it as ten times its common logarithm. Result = 7.35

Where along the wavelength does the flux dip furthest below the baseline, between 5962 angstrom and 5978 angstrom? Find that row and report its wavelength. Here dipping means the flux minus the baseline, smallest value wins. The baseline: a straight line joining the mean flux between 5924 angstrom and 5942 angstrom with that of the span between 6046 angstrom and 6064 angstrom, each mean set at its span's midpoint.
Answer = 5964 angstrom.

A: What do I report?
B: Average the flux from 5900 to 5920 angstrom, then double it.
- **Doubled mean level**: 10.8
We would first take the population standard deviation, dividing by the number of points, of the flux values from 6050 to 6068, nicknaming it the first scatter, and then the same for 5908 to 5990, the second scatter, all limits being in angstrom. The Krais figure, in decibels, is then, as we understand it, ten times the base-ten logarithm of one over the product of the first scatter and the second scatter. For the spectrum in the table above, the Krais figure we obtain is 16.0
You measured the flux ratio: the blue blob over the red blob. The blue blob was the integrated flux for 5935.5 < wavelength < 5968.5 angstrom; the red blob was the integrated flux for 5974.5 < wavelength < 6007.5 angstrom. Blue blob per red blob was 1.01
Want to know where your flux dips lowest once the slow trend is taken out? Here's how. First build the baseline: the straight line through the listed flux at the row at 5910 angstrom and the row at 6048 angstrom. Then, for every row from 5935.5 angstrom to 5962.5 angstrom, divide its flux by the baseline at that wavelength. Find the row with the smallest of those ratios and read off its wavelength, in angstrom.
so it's 5943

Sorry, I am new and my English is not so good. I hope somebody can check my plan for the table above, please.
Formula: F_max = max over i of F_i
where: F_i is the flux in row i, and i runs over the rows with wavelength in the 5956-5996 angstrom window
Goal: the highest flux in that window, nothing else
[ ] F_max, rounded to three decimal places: 5.960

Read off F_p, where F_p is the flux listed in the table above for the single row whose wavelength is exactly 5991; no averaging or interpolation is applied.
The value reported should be 5.596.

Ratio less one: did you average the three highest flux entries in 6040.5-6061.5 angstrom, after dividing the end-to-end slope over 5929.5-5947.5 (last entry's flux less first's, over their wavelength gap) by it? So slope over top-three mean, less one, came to -1.01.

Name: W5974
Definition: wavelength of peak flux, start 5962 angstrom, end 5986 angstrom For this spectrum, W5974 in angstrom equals 5973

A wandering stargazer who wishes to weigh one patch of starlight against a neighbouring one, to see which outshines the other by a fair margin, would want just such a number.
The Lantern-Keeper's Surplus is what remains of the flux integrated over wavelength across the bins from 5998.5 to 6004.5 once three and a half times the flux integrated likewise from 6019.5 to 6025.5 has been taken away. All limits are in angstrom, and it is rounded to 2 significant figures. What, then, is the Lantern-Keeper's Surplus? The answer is -82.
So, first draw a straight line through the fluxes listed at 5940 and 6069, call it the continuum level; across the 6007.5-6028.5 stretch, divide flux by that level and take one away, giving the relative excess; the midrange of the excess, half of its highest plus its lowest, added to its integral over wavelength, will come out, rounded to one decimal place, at -1.4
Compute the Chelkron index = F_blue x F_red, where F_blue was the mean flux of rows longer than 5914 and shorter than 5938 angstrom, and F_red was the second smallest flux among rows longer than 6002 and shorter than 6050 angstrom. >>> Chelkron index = 27.9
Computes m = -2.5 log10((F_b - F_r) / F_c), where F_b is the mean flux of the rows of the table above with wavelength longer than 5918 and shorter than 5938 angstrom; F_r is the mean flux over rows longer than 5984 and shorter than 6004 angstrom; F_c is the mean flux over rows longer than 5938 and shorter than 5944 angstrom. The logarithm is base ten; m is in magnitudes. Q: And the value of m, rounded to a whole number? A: 4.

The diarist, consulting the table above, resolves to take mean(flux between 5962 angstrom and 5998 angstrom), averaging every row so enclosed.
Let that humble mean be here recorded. 5.49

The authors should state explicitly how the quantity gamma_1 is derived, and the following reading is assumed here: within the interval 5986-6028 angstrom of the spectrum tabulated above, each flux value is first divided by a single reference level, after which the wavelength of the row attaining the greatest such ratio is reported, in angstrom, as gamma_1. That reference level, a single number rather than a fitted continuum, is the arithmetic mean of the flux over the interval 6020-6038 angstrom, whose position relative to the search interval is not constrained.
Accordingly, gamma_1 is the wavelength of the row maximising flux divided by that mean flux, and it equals 5997 angstrom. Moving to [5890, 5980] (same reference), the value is 5973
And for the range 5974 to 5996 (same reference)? 5994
